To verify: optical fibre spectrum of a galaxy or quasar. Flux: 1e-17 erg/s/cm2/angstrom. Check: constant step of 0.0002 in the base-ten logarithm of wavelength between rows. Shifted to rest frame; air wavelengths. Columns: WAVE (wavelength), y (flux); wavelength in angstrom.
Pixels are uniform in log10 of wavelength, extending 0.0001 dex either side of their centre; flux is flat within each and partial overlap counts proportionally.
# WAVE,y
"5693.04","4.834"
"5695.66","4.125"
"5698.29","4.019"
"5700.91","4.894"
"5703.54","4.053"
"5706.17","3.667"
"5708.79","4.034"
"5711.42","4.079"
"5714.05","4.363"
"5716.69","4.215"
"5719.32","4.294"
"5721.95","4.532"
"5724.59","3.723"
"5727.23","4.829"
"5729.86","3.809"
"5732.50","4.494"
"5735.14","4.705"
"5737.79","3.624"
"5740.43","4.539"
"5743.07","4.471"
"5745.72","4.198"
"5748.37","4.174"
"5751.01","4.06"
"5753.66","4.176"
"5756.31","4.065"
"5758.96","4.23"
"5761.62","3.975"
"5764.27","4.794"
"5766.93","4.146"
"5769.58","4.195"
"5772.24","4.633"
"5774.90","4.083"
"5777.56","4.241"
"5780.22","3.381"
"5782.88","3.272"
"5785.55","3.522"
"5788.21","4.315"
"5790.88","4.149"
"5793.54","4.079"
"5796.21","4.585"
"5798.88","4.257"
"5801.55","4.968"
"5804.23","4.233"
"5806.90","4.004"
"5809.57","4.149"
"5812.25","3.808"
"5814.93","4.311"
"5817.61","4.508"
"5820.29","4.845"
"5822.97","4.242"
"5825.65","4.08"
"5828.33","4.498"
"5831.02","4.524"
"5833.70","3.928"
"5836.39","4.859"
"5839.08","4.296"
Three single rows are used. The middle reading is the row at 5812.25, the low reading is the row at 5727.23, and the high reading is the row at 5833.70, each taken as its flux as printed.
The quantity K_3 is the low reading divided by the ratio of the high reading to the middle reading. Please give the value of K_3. 4.68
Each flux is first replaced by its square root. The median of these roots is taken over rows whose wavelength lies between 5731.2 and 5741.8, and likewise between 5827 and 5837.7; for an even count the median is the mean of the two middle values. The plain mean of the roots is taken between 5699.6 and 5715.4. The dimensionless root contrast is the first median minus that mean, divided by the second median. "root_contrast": 0.04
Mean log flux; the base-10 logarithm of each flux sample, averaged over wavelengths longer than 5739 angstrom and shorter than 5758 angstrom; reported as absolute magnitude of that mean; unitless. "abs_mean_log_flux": 0.627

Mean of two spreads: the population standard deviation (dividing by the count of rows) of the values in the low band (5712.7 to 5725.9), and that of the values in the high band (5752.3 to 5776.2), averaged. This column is 0.27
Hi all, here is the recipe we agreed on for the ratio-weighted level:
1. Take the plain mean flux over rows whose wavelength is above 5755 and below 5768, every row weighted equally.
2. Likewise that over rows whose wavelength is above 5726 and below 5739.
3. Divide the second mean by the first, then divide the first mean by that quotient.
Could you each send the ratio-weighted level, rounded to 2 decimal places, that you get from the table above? 4.19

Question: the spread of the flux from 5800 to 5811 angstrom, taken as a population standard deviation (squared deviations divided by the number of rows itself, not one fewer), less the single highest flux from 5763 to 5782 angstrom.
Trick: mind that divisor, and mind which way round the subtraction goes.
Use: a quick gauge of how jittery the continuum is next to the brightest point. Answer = -4.42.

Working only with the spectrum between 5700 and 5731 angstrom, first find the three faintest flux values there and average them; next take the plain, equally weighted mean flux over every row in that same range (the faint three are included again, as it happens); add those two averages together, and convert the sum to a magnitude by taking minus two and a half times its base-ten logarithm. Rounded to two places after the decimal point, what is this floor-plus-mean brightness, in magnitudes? -2.25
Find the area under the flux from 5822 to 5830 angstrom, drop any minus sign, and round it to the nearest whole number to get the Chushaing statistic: 34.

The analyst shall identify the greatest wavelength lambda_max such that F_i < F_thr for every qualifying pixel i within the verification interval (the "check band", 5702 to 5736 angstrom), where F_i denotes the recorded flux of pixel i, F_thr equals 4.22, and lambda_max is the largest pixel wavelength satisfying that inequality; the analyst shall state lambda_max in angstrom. 5729.86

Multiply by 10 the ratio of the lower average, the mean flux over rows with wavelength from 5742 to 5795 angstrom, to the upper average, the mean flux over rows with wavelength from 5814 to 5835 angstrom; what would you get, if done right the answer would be 9.4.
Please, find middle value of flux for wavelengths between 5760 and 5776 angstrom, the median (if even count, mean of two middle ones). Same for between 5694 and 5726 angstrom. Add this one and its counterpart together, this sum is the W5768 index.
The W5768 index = 8.27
